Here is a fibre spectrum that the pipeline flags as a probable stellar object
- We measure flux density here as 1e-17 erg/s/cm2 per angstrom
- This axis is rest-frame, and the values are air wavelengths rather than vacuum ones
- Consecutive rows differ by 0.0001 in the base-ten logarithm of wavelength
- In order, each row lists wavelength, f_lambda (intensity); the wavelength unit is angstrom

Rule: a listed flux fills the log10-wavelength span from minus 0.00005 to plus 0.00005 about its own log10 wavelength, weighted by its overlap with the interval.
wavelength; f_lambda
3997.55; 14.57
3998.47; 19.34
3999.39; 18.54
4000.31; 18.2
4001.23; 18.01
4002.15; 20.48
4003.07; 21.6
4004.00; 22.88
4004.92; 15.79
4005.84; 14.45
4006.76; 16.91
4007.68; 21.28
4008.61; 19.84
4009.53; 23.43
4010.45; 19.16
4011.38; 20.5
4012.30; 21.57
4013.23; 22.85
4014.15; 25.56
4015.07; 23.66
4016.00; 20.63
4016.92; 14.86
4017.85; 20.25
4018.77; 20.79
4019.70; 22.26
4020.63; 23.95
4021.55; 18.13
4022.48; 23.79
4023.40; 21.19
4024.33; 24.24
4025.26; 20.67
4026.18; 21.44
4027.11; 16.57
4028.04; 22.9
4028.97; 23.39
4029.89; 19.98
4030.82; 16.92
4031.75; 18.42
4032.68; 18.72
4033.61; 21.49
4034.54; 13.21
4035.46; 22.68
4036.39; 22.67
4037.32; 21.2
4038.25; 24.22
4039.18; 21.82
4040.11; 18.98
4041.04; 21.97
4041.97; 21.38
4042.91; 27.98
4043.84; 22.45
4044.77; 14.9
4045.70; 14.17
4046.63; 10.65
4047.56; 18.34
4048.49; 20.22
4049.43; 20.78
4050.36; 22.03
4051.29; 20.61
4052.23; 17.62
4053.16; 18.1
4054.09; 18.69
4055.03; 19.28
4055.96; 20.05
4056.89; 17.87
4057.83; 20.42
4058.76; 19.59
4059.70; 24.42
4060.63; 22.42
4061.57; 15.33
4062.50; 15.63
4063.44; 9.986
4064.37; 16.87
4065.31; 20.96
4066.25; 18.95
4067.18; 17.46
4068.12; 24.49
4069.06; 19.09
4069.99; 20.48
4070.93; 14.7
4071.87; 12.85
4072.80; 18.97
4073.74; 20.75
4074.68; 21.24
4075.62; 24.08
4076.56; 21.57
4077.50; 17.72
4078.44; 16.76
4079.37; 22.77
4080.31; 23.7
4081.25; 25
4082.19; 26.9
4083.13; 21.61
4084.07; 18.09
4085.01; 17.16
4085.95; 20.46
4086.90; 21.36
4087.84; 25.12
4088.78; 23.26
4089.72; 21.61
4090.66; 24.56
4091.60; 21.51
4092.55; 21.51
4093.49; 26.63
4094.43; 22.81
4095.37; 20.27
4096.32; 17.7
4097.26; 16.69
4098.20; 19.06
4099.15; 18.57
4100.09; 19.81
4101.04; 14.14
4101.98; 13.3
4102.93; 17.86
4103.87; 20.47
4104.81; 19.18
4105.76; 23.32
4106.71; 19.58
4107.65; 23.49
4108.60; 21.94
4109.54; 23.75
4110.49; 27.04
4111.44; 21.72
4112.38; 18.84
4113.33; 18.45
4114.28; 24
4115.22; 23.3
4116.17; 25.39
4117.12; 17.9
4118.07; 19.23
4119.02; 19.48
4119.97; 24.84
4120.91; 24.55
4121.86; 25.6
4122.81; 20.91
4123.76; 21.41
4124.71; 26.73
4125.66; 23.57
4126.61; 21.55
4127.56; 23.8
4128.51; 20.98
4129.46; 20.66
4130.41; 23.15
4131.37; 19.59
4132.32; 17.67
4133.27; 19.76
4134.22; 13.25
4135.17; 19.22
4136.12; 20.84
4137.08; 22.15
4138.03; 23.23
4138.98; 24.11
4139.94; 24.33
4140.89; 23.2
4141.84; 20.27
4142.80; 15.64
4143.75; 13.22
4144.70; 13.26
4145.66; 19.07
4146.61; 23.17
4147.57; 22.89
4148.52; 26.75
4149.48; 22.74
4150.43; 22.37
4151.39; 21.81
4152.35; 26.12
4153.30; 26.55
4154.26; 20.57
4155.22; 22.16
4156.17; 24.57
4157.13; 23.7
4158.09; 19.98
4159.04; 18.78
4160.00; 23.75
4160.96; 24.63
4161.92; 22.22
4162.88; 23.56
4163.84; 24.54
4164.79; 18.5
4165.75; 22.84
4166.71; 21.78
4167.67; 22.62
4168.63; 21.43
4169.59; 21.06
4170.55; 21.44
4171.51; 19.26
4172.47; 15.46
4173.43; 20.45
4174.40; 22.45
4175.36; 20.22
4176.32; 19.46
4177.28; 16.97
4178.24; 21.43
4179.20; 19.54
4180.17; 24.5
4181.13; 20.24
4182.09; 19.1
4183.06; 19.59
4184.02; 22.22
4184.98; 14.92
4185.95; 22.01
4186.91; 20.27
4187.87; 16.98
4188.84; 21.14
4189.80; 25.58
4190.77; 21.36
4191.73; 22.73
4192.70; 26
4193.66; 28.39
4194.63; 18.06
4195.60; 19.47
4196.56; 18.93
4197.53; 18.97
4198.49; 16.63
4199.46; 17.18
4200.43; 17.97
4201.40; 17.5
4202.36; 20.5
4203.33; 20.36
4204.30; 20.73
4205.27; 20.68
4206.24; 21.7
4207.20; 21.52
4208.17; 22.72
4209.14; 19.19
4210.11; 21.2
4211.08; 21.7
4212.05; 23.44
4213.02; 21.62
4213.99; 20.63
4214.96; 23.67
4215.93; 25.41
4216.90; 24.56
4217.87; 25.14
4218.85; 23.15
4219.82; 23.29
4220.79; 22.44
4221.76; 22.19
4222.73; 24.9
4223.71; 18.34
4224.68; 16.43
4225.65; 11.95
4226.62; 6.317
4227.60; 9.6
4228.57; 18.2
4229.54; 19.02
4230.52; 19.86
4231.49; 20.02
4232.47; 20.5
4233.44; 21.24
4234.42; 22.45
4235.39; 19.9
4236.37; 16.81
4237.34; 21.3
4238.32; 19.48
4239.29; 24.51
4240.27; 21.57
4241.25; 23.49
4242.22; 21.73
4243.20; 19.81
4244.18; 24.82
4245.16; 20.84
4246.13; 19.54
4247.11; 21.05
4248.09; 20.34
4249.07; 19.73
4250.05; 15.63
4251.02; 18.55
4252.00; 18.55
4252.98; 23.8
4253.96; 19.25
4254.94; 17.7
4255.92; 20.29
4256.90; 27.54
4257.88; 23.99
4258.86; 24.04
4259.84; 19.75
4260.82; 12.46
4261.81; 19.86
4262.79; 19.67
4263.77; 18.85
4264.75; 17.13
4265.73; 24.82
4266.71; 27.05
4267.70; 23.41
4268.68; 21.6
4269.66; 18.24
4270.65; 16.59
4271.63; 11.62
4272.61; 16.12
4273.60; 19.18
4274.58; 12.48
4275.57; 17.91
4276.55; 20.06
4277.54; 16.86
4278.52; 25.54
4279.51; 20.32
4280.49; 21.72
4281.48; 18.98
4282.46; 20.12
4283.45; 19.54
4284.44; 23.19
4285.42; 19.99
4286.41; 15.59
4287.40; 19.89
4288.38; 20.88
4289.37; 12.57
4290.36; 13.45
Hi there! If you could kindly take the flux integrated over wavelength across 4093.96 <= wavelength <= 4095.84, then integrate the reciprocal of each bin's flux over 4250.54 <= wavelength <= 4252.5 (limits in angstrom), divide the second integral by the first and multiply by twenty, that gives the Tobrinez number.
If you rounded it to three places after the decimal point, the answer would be 0.052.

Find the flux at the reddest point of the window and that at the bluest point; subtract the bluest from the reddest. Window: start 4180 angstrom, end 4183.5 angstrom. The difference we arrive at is -4.9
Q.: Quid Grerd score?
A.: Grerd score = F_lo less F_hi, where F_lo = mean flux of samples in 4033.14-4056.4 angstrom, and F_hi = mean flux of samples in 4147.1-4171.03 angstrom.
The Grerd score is -3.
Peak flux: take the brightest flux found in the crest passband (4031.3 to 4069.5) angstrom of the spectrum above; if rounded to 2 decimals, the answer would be 27.98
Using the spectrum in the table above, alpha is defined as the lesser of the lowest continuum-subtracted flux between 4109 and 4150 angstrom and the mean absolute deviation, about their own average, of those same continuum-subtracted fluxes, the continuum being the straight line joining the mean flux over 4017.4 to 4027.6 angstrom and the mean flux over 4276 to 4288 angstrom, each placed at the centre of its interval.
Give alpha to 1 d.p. -7.5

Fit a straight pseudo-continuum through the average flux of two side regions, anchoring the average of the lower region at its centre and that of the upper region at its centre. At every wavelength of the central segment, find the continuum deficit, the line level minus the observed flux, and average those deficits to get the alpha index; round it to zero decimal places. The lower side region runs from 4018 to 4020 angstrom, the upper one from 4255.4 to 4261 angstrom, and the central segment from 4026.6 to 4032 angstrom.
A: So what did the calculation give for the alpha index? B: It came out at 2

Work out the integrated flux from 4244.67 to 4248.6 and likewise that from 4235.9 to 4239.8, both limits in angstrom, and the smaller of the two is 80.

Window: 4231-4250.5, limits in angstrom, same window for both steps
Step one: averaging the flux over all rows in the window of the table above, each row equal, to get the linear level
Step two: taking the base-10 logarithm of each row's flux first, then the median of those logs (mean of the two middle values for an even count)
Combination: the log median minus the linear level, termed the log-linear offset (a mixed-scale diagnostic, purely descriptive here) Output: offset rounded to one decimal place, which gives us -19.4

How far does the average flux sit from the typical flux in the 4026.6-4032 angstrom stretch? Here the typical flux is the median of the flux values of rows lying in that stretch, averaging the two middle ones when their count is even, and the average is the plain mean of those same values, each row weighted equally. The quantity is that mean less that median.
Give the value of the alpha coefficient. 0.5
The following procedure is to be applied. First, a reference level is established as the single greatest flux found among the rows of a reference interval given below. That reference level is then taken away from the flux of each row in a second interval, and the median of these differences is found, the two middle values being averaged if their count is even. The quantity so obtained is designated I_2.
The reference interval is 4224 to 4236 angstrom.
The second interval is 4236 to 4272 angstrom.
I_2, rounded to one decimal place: -2.6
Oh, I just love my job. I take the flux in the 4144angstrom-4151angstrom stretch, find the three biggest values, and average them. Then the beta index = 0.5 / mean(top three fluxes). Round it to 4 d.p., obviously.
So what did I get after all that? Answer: 0.0206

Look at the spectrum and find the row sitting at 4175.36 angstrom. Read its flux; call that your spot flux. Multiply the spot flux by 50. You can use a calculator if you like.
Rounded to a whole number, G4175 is 1011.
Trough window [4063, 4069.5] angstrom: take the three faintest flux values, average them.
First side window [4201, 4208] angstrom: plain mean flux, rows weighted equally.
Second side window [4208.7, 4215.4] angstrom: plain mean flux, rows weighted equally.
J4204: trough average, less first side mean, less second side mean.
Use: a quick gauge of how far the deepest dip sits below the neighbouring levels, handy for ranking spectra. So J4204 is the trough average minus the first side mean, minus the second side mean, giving -27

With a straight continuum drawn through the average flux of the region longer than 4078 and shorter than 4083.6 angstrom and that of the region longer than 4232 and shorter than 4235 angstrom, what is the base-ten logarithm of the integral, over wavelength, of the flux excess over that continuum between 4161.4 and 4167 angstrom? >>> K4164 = 0.1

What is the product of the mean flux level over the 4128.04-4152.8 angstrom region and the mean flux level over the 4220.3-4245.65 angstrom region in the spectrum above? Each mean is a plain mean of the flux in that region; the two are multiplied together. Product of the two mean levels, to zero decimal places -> 405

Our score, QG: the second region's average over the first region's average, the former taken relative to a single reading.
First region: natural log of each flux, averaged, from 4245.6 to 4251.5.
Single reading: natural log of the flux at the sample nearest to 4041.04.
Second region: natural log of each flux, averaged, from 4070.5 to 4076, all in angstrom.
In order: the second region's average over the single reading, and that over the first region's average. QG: 0.319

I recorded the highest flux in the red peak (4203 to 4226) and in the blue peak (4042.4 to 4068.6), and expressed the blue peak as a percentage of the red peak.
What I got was 110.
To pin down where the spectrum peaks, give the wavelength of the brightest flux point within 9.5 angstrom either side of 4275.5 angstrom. 4266.71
